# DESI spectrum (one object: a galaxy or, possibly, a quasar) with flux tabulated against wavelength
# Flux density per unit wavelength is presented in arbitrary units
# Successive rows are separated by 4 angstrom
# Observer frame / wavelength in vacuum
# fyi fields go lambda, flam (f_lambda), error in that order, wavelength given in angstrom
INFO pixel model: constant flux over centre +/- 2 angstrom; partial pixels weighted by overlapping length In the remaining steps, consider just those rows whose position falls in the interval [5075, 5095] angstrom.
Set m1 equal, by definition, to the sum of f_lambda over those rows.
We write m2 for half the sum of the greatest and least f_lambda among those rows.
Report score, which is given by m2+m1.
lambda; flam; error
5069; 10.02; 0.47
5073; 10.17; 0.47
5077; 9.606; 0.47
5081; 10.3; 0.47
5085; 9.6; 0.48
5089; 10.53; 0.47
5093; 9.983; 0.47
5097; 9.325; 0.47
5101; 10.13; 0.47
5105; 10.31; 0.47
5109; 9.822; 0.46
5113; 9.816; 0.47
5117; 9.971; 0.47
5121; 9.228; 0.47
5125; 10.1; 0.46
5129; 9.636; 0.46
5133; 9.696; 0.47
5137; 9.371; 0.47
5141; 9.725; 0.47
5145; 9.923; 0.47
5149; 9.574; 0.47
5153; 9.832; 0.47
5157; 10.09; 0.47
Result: 60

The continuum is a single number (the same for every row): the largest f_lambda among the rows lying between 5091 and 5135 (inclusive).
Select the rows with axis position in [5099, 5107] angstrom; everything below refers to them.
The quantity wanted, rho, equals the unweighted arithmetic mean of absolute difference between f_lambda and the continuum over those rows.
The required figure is 0.1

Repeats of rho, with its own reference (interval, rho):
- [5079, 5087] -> 0.4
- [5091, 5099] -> 0.7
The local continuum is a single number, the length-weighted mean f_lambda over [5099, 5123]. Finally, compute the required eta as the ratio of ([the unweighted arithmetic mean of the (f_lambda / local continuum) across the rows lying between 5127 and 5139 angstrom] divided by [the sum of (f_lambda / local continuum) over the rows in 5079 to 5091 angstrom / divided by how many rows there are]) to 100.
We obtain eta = 0.0094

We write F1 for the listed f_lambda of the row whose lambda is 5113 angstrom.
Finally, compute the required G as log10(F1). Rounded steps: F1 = 9.816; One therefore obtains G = 0.99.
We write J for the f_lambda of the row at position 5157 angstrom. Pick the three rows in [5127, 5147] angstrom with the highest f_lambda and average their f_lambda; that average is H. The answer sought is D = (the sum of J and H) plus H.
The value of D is 29.7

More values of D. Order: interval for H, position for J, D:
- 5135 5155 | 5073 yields 29.8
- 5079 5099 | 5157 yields 30.6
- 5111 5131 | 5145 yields 29.8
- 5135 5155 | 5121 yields 28.9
